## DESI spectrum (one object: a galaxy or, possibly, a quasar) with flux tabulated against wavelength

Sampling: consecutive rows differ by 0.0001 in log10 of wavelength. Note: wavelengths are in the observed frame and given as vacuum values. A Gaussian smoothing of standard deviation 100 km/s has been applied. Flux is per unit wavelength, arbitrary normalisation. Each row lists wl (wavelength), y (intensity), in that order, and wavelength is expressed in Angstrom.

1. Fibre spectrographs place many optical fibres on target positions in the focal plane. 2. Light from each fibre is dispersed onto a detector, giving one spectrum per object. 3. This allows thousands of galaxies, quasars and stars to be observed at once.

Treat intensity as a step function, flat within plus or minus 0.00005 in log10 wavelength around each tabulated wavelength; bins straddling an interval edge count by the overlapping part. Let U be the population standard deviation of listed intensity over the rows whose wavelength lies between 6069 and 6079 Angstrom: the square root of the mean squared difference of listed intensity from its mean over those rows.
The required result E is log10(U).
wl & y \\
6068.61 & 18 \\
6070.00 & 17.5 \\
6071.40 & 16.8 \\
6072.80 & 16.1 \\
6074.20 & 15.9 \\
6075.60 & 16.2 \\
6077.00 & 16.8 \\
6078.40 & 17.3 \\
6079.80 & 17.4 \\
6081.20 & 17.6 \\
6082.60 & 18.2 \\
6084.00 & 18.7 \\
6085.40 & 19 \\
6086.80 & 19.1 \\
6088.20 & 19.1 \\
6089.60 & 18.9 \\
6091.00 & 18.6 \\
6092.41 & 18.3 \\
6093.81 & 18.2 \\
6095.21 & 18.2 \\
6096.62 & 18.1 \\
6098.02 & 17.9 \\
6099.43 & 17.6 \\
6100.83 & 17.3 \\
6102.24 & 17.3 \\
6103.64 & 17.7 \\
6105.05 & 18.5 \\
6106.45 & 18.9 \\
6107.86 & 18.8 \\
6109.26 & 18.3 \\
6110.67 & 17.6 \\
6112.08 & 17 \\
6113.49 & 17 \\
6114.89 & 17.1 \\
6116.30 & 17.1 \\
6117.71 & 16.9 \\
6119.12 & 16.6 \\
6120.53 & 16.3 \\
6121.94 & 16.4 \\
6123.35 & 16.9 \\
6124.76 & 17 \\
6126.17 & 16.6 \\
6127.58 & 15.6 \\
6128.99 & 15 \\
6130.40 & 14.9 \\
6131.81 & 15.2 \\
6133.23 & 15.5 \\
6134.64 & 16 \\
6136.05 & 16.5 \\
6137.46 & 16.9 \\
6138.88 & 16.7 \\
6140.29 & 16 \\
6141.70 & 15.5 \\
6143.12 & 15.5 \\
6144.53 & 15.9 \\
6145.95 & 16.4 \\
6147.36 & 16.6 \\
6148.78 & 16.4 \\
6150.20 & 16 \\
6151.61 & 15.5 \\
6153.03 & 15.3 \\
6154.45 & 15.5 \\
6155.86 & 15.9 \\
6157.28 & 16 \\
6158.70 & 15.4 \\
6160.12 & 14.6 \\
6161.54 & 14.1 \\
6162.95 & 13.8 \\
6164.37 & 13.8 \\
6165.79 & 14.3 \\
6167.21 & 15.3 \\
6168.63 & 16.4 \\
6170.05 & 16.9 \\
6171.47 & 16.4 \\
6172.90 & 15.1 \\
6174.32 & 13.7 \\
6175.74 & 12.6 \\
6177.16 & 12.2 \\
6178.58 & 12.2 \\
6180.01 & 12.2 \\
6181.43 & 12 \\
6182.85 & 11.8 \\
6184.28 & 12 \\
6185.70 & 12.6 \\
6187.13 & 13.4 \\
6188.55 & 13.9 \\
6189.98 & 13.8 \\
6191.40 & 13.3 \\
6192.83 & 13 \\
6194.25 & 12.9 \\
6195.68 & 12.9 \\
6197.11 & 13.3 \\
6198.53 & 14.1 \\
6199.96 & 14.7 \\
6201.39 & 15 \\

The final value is -0.25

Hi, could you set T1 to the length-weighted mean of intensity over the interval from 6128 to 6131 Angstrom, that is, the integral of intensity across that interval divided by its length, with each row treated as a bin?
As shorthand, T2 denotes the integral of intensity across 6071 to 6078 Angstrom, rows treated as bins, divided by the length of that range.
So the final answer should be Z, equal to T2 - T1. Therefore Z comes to 1.3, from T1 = 15.0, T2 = 16.4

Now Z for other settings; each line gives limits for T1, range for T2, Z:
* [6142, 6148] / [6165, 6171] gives -0.3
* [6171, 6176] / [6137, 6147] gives 1.6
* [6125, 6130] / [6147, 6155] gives 0.0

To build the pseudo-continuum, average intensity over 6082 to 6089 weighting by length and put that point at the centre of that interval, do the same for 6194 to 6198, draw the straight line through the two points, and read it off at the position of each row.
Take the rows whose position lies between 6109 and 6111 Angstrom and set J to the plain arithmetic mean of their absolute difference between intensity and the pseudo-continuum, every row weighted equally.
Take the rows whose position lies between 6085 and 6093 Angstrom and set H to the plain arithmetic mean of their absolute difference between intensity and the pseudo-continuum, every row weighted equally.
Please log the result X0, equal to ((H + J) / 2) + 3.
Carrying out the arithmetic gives 3.30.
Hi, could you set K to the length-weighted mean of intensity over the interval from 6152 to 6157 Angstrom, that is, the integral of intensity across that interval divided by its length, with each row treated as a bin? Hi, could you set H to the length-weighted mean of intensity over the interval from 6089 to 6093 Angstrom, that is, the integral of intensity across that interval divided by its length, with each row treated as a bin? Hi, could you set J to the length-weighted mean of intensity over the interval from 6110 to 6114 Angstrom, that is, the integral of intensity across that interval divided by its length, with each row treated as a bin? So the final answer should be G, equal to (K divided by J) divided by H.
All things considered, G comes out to 0.049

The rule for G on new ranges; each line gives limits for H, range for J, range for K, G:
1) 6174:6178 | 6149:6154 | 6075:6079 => 0.084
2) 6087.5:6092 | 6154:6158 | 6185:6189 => 0.045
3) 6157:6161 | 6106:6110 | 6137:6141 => 0.058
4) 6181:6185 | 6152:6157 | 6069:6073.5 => 0.091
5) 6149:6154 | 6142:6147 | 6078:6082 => 0.070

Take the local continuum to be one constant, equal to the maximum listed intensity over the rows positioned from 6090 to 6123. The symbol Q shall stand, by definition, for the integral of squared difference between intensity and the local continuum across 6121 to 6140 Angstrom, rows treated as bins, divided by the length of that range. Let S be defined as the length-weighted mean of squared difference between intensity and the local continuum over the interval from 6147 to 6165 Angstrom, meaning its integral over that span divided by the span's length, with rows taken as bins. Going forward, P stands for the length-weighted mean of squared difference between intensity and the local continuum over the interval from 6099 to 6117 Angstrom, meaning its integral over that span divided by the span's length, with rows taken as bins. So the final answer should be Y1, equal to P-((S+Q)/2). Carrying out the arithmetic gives -9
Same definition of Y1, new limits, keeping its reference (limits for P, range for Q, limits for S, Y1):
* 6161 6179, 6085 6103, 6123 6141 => 18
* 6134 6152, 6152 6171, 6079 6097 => 0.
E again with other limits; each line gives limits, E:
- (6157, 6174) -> 0.01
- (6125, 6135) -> -0.26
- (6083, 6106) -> -0.23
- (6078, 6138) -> 0.05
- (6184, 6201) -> -0.16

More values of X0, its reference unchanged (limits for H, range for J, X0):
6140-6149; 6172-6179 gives 3.90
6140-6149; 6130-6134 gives 3.86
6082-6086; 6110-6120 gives 3.34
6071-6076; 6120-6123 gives 4.93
